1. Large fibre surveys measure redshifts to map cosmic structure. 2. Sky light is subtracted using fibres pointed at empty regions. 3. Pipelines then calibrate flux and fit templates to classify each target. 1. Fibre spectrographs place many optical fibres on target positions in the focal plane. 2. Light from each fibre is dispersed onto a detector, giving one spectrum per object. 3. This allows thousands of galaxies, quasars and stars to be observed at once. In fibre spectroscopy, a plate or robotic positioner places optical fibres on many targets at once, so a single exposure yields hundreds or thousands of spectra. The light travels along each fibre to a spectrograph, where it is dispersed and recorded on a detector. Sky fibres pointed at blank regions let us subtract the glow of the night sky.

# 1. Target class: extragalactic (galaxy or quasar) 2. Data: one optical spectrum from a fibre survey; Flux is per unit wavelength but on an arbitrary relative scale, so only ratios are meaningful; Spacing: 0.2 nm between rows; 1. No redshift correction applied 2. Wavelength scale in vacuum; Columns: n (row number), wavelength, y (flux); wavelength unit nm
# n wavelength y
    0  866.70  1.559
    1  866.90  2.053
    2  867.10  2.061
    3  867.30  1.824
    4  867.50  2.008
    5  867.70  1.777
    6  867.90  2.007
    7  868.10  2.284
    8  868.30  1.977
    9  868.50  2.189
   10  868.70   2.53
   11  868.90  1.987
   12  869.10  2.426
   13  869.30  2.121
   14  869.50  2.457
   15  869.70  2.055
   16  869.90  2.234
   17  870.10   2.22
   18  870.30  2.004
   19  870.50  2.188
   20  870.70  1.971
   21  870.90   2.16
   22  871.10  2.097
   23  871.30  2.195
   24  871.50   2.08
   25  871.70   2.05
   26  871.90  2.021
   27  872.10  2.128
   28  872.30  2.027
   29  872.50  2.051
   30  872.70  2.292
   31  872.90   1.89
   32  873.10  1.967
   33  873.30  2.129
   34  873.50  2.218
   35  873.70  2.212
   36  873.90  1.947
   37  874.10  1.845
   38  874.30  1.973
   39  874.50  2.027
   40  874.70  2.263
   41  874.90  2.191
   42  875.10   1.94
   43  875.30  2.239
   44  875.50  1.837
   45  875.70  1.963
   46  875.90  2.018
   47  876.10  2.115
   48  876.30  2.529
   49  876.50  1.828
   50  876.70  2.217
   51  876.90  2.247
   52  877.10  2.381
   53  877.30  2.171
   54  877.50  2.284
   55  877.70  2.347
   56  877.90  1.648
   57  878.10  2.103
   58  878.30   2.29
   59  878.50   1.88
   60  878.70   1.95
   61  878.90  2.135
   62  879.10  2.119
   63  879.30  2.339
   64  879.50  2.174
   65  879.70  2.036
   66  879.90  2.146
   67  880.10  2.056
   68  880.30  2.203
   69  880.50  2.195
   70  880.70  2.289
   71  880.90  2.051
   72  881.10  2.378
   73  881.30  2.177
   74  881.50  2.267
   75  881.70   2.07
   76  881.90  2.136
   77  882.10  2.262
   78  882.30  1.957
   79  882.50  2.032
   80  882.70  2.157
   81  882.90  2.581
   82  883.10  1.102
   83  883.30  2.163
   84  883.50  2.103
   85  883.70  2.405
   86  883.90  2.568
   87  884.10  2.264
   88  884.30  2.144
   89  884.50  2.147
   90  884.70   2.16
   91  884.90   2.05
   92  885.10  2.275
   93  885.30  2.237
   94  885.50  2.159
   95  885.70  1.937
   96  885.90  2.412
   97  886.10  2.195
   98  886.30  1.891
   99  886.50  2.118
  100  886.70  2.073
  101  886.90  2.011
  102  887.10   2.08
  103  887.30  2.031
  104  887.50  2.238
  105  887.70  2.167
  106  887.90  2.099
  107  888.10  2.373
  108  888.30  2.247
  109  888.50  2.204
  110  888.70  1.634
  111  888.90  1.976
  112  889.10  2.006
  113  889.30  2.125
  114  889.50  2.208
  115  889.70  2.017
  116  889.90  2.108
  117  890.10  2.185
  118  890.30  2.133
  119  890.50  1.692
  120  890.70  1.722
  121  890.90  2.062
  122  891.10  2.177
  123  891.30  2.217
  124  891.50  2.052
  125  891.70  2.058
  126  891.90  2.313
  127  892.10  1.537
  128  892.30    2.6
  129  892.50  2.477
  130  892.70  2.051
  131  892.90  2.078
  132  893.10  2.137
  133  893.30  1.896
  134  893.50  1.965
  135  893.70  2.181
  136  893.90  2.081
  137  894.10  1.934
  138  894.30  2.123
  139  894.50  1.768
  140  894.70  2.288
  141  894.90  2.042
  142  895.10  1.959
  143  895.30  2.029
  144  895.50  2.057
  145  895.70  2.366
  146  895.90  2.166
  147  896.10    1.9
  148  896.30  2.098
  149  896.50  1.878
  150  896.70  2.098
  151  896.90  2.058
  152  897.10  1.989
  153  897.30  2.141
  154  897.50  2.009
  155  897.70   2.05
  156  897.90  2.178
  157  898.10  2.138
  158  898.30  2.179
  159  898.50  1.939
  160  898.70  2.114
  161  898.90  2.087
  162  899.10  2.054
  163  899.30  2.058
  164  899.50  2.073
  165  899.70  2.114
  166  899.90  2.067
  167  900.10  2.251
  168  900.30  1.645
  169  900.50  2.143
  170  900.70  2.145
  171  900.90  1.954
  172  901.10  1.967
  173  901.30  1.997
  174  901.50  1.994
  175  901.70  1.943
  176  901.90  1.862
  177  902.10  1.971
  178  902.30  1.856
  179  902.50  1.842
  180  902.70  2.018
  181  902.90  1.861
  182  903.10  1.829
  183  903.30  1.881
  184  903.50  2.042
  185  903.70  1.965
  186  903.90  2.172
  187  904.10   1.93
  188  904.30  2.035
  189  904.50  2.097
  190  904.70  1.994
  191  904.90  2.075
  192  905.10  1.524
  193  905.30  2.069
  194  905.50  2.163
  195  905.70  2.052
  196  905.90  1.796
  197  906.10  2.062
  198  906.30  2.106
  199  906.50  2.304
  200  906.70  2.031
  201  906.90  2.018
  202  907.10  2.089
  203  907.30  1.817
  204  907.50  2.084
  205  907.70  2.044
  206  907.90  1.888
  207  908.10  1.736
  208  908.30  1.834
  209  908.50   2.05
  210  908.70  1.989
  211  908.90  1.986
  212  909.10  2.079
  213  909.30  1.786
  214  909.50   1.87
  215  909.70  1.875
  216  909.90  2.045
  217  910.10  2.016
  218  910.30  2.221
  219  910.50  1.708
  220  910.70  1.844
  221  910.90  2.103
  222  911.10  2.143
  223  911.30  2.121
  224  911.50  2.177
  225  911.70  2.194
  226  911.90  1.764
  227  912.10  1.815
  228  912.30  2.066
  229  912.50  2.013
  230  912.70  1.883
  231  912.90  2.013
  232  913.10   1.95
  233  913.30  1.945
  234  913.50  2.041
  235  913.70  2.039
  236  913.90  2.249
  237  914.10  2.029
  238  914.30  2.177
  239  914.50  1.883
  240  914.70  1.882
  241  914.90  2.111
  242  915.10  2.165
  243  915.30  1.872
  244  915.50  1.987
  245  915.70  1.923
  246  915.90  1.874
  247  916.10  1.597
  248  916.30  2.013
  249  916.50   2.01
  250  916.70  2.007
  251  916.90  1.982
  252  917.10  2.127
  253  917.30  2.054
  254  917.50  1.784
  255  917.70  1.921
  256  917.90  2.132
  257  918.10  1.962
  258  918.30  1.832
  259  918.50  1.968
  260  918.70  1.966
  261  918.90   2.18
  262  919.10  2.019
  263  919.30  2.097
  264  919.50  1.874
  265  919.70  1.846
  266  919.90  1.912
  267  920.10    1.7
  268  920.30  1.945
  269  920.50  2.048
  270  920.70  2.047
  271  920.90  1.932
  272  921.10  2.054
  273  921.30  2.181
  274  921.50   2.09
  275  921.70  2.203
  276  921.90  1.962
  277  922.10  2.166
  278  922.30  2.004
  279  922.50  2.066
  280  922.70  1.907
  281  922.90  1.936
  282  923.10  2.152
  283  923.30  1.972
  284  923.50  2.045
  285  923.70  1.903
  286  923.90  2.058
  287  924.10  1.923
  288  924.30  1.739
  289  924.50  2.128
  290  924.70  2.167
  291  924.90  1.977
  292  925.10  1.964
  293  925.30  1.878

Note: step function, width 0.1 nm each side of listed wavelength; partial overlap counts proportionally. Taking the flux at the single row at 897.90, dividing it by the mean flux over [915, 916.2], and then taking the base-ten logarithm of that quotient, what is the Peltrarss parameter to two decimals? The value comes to 0.06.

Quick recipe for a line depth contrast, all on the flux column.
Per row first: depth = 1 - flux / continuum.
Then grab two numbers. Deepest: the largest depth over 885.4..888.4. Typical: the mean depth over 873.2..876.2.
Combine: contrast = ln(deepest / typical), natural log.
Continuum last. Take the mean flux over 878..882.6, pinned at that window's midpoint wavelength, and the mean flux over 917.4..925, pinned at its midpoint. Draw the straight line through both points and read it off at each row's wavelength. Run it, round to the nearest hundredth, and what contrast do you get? 0.85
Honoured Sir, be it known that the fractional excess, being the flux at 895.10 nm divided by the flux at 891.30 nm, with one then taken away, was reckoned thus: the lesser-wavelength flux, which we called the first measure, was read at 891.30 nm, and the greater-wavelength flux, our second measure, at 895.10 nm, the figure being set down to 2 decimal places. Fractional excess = -0.12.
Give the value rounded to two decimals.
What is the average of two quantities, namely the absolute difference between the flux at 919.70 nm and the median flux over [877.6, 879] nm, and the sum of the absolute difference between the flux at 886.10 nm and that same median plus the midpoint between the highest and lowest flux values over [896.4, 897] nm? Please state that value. 1.17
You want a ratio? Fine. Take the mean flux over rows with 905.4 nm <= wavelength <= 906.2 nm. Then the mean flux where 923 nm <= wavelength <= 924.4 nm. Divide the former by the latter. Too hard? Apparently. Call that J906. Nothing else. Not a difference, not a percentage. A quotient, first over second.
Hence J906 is 1.02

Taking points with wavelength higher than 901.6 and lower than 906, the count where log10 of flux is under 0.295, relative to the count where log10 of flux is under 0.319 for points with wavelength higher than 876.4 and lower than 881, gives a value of 1.7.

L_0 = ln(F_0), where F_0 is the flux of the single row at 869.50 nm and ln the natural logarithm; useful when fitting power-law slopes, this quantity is 0.899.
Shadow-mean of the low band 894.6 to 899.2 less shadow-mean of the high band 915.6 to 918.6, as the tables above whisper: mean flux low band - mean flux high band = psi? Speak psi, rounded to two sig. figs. 0.13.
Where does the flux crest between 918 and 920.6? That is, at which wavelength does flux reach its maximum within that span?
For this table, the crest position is 918.90 nm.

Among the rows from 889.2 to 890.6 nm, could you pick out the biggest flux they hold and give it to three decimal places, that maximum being 2.208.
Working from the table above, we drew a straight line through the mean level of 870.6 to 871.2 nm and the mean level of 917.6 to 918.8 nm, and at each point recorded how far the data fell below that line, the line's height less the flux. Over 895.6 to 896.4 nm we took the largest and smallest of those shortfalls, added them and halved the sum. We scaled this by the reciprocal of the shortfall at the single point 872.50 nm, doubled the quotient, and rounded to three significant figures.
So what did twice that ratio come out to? -11.0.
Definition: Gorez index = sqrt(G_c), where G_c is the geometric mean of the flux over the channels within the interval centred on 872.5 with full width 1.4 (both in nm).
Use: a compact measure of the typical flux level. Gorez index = 1.43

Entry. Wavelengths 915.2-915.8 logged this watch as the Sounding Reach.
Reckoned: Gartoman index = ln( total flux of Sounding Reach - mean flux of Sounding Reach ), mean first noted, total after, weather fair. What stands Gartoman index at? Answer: 1.35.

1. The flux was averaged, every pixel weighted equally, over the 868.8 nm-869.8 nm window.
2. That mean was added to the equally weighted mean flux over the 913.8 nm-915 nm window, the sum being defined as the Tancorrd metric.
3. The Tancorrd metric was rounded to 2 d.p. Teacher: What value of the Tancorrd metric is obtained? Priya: 4.26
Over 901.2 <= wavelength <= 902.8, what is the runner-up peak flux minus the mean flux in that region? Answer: 0.06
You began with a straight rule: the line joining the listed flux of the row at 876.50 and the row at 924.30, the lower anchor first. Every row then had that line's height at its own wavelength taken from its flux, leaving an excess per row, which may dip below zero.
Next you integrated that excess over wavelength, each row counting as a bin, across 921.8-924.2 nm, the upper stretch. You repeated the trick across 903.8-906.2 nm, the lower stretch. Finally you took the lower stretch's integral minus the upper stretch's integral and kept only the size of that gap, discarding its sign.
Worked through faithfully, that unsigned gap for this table 0.11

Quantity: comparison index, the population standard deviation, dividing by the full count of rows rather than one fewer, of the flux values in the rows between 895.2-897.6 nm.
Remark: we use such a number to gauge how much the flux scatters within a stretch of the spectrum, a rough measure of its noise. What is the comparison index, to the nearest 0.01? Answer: 0.12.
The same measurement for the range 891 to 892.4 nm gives 0.30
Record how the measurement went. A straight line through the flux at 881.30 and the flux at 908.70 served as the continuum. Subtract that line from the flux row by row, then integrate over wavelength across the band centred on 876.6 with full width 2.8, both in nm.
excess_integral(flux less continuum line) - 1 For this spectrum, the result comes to -1.22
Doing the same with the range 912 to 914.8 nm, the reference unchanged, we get -0.88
